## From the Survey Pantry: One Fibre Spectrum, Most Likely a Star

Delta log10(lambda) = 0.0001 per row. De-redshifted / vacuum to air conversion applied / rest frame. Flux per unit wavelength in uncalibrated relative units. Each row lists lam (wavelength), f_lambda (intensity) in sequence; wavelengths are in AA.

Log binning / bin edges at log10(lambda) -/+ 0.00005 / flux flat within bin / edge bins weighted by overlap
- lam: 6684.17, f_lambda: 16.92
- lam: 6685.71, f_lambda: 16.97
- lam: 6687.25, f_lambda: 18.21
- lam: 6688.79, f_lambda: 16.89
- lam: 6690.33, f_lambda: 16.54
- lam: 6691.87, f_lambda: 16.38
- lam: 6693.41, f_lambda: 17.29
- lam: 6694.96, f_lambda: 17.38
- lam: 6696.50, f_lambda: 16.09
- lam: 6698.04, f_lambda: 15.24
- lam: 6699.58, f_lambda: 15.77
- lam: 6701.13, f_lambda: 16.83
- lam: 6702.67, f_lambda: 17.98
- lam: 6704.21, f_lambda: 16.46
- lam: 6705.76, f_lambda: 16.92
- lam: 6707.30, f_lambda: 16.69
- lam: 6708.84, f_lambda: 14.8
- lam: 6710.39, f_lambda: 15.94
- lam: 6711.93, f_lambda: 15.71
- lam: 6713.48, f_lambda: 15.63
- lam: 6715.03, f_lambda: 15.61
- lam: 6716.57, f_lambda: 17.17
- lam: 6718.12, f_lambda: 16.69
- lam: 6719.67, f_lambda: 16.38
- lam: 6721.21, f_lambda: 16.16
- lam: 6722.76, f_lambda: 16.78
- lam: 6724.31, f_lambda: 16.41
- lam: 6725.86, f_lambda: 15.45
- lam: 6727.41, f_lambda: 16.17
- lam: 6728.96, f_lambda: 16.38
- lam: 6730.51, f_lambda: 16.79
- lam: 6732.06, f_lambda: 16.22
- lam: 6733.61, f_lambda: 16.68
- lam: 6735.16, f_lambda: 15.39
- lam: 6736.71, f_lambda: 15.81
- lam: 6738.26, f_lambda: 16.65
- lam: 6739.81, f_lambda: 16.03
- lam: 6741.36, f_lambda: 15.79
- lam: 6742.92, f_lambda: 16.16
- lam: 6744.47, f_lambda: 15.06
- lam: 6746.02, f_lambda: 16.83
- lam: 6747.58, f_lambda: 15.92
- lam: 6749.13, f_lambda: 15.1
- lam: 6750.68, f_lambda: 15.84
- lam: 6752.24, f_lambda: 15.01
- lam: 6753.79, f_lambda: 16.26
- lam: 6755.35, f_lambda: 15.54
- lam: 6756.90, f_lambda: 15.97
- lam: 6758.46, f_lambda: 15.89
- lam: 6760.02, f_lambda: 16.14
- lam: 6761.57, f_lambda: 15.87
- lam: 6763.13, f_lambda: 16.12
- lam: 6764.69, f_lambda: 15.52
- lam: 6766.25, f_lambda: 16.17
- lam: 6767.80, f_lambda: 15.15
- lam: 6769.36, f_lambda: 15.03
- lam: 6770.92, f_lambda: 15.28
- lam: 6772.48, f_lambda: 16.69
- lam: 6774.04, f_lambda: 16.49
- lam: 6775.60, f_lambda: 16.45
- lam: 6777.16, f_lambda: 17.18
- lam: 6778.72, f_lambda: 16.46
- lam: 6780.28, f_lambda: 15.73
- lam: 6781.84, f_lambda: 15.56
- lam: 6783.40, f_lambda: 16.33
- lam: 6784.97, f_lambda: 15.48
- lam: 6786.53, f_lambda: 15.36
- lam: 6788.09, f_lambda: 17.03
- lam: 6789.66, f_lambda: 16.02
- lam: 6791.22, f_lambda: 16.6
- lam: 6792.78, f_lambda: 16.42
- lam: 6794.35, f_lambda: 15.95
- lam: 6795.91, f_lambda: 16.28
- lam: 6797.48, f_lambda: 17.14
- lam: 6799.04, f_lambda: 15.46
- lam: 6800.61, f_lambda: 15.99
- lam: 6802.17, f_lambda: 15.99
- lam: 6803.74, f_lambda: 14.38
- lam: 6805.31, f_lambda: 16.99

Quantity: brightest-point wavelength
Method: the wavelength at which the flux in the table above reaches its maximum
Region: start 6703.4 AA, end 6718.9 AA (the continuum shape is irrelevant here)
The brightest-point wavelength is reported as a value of 6716.57 AA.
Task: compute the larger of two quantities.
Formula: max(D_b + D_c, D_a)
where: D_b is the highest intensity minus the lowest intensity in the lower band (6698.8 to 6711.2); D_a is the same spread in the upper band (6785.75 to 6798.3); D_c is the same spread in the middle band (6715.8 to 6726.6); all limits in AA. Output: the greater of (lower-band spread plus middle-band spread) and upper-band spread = 4.9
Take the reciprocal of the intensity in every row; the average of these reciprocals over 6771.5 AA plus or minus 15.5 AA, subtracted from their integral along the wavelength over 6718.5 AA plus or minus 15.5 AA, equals 1.84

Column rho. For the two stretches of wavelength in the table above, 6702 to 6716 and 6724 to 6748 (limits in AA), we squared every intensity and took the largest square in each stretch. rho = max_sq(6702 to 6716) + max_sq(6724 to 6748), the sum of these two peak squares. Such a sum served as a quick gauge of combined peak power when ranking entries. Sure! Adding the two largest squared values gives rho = 607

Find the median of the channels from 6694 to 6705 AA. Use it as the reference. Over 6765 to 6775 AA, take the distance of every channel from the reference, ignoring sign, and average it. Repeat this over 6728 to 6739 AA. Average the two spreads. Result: 0.57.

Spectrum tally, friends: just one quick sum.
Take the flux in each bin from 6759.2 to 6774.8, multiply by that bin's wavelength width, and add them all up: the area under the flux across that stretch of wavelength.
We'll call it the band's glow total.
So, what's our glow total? 247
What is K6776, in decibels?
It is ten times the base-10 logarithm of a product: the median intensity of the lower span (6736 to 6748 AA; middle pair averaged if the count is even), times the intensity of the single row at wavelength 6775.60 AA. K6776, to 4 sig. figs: 24.20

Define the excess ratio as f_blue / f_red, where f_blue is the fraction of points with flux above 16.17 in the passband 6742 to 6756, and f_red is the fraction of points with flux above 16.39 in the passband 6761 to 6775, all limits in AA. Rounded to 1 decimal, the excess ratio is 1.0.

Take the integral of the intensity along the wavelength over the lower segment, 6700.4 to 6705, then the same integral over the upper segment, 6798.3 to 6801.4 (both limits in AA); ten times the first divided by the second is 16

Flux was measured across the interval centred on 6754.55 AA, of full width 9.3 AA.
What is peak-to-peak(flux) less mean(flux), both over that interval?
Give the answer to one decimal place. -14.5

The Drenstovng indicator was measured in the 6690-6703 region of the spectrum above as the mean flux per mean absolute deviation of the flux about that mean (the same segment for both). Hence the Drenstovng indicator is 24.6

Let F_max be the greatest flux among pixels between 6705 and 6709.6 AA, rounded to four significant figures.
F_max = 16.92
